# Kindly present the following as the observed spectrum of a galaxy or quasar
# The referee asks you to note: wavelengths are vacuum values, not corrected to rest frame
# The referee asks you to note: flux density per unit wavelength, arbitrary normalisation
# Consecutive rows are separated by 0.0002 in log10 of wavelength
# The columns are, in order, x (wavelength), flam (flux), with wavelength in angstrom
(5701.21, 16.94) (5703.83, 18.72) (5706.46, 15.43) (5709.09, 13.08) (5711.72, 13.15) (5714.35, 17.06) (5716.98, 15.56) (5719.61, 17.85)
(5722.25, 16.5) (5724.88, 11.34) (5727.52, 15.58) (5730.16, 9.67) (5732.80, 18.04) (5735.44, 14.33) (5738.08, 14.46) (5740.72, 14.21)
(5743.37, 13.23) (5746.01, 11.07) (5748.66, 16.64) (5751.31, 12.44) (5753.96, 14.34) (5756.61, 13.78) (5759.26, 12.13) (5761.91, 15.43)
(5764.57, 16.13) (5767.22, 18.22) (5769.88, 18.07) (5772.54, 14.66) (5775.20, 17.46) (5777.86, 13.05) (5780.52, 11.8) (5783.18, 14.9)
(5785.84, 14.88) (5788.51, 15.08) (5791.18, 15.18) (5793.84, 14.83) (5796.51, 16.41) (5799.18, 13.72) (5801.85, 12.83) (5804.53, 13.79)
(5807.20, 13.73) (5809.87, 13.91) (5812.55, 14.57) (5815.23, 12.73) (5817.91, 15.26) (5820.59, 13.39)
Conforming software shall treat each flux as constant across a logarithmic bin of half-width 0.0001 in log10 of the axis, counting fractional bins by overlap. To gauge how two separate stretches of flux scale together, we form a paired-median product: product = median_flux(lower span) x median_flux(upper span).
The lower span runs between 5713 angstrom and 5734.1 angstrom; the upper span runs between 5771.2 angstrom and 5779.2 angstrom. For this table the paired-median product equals 235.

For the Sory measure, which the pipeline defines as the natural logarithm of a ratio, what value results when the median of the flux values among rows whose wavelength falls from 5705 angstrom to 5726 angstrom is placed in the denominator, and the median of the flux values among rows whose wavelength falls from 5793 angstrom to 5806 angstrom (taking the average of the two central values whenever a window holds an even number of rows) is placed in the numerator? -0.12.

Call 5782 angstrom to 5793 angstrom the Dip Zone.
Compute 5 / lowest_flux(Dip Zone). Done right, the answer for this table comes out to 0.34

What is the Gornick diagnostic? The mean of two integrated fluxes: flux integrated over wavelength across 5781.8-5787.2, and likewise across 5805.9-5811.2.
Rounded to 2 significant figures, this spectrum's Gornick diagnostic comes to 77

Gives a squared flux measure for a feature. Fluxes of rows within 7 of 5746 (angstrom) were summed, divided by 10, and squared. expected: 46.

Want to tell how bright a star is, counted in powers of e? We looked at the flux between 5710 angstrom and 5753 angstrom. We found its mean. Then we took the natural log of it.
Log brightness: 2.67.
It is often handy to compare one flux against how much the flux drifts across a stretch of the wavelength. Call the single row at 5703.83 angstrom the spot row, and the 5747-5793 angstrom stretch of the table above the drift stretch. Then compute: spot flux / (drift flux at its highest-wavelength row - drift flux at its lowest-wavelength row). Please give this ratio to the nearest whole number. -13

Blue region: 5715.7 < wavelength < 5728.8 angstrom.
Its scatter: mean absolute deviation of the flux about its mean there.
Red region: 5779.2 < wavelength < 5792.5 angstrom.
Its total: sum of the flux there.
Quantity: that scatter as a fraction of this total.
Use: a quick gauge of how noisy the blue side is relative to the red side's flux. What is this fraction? 0.022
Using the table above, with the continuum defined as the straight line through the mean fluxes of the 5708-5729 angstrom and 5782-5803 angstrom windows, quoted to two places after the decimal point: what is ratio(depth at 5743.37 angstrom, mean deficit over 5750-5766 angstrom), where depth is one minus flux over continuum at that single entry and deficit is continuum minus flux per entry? 0.14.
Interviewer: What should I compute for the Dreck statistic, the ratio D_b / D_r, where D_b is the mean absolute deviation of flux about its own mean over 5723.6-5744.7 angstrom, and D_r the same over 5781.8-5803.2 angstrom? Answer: 2.5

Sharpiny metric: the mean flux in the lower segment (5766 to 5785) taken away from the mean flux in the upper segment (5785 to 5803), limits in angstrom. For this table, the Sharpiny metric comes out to -0.7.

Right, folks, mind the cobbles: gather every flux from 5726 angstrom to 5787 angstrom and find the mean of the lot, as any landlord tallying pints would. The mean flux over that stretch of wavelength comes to 14.5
